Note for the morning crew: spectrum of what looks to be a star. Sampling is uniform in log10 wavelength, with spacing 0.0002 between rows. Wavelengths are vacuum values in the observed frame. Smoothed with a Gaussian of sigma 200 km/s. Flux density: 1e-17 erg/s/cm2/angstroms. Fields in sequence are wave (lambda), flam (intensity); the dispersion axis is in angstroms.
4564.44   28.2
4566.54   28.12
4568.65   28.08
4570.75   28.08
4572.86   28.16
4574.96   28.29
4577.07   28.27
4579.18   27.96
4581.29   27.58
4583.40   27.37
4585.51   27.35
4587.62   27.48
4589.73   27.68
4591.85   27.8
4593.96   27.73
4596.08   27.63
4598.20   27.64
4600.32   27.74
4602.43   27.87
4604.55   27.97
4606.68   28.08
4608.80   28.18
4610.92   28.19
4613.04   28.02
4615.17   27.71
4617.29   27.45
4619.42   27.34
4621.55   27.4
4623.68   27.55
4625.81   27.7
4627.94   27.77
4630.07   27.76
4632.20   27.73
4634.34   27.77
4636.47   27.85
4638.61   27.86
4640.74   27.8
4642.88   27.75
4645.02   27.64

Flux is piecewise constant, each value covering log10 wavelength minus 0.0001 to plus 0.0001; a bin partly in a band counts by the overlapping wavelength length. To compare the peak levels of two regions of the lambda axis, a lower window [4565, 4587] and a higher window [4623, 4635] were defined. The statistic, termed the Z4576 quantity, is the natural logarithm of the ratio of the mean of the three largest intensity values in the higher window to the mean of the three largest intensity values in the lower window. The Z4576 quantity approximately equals -0.017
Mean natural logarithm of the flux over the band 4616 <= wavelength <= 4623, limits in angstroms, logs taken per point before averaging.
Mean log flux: 3.31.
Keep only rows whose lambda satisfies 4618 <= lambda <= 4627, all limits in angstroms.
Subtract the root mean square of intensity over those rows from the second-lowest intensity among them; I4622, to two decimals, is -0.10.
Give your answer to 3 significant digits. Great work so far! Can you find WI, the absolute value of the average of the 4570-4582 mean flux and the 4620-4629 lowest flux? 27.7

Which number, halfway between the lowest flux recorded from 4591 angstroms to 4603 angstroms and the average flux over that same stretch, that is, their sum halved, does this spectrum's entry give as 27.7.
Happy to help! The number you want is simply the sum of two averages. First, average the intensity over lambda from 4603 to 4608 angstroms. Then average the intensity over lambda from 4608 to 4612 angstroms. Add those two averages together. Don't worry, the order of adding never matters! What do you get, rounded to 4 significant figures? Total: 56.21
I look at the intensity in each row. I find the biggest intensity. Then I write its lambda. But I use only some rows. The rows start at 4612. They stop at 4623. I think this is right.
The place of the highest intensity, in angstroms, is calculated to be 4613.04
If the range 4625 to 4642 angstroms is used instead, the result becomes 4638.61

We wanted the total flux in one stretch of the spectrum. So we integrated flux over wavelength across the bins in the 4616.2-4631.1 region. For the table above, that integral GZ 411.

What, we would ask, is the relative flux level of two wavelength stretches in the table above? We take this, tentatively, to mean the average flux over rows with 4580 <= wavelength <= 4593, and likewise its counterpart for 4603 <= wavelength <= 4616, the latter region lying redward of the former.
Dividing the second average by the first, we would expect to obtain 1.02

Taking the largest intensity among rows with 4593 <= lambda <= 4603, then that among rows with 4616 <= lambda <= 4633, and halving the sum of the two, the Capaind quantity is 27.82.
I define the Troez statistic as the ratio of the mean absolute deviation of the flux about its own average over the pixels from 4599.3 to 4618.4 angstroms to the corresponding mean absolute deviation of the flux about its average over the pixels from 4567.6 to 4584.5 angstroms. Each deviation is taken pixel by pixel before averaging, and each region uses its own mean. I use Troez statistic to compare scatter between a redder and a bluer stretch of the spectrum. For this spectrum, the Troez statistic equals 0.77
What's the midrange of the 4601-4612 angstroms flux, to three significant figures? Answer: 28.0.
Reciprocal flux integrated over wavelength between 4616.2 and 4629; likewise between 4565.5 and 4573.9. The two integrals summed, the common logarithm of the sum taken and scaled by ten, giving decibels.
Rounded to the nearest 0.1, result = -1.2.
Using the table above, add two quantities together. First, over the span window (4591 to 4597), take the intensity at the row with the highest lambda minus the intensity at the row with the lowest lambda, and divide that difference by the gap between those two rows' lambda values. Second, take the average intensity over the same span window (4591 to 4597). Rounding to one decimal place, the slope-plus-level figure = 27.7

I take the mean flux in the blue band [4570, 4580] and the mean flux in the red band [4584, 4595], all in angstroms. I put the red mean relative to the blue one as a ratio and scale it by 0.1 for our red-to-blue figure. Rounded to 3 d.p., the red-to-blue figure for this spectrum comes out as 0.098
